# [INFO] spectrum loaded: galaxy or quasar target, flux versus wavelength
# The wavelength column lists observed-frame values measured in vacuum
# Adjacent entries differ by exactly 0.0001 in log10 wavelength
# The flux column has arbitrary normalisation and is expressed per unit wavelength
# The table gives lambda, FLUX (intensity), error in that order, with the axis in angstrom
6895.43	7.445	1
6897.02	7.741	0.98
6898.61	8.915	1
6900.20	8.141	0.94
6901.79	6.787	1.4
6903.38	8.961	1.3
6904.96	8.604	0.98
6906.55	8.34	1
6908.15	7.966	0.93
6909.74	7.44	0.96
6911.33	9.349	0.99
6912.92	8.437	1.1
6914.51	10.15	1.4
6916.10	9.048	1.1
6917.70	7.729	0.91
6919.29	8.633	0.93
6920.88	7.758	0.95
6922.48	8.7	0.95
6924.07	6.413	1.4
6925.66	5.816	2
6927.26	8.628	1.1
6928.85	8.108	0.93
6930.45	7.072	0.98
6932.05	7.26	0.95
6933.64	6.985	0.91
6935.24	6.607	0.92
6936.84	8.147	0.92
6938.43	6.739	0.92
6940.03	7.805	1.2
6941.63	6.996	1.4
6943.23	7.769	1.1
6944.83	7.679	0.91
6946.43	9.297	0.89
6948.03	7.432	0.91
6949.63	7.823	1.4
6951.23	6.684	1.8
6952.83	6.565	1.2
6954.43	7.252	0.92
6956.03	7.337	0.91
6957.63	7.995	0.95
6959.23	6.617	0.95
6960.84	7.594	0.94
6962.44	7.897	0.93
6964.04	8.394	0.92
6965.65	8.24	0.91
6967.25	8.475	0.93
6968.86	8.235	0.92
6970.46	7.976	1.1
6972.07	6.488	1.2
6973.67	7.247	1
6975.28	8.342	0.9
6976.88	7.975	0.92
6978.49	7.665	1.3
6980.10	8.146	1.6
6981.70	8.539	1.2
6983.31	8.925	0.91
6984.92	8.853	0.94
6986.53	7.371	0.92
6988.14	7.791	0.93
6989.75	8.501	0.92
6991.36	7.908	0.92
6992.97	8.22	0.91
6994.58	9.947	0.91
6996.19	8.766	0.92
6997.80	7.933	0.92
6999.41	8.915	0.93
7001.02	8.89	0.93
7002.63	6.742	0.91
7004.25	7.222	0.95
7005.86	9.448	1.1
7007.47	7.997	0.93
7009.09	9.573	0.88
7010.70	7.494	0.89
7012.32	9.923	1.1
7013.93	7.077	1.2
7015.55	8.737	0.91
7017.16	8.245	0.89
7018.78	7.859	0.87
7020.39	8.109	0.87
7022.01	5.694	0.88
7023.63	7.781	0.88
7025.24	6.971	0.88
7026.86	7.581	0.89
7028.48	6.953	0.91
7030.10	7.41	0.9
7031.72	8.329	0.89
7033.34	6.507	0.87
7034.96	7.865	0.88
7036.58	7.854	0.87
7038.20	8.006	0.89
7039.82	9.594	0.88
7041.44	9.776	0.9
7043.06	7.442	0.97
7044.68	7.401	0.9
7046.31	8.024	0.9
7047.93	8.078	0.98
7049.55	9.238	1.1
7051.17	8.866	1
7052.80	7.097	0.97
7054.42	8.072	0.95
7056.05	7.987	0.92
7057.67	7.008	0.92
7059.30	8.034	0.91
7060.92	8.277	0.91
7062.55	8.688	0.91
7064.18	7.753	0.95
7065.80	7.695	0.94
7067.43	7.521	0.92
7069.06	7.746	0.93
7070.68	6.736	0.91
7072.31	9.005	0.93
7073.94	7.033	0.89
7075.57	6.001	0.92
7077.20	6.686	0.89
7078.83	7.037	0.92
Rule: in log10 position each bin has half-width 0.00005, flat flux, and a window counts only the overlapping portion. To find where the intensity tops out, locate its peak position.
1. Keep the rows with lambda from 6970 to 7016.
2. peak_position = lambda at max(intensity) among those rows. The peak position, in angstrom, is 6994.58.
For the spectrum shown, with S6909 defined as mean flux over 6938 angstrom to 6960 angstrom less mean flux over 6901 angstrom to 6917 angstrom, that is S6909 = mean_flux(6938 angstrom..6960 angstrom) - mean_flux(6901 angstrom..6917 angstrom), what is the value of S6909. -1.1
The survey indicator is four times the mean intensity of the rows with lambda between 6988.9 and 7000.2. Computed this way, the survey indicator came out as 34.4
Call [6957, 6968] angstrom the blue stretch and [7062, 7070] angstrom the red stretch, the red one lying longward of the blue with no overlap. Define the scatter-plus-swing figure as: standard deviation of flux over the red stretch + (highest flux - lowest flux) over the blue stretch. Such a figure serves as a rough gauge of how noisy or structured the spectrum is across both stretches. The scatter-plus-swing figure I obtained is 2.3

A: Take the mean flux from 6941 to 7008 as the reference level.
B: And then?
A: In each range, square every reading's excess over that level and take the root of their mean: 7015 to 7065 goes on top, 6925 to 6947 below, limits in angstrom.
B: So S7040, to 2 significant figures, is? 0.86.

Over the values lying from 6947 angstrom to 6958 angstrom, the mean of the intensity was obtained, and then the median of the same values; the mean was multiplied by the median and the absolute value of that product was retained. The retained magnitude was 54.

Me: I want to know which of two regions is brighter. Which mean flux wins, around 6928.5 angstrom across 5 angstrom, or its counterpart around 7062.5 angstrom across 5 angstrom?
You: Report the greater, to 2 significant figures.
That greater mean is 8.2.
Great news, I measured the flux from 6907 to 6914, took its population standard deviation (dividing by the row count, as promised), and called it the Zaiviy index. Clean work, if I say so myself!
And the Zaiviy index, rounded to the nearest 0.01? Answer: 0.70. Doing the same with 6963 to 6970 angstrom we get 0.10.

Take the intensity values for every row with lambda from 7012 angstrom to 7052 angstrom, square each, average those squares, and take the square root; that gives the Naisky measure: 8.03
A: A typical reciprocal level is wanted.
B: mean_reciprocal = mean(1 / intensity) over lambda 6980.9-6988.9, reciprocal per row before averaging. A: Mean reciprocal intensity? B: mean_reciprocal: 0.121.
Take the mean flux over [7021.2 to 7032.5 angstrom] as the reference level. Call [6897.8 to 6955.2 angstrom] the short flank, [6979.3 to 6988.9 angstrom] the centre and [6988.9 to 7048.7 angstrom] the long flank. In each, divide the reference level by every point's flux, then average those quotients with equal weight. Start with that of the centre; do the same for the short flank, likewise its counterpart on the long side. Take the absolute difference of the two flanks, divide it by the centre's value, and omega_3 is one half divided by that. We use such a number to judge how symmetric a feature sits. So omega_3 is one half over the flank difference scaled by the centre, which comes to 16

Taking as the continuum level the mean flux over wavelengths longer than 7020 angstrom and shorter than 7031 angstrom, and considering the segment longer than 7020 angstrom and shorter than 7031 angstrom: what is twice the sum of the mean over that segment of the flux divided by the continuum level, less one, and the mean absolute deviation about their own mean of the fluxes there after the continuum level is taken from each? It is 1.2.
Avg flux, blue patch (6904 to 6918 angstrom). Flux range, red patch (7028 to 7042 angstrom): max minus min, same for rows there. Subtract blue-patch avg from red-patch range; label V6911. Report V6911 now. -5.3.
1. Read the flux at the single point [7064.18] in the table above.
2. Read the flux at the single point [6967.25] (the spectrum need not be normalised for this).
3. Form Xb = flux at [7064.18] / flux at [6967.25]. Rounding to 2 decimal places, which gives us 0.91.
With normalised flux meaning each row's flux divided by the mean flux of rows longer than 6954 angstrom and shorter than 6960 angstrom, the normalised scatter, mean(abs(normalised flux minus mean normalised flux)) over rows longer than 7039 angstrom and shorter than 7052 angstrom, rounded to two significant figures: 0.11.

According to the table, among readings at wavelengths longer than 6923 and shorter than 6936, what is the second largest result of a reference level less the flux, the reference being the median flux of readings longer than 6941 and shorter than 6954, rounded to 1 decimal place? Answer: 1.1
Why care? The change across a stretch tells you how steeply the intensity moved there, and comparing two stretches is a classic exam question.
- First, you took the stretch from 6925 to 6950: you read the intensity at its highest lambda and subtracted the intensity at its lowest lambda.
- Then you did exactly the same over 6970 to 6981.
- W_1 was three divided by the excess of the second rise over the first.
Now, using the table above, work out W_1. -2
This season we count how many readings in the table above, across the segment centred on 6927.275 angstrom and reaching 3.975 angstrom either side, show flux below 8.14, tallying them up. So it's 4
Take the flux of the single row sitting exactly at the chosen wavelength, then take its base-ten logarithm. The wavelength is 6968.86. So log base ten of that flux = 0.92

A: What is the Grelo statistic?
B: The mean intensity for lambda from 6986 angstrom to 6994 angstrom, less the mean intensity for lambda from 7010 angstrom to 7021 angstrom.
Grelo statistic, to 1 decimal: -0.2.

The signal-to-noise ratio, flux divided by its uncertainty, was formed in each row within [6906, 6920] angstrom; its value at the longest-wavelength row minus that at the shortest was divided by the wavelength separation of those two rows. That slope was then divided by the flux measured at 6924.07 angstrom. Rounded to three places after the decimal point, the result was 0.012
